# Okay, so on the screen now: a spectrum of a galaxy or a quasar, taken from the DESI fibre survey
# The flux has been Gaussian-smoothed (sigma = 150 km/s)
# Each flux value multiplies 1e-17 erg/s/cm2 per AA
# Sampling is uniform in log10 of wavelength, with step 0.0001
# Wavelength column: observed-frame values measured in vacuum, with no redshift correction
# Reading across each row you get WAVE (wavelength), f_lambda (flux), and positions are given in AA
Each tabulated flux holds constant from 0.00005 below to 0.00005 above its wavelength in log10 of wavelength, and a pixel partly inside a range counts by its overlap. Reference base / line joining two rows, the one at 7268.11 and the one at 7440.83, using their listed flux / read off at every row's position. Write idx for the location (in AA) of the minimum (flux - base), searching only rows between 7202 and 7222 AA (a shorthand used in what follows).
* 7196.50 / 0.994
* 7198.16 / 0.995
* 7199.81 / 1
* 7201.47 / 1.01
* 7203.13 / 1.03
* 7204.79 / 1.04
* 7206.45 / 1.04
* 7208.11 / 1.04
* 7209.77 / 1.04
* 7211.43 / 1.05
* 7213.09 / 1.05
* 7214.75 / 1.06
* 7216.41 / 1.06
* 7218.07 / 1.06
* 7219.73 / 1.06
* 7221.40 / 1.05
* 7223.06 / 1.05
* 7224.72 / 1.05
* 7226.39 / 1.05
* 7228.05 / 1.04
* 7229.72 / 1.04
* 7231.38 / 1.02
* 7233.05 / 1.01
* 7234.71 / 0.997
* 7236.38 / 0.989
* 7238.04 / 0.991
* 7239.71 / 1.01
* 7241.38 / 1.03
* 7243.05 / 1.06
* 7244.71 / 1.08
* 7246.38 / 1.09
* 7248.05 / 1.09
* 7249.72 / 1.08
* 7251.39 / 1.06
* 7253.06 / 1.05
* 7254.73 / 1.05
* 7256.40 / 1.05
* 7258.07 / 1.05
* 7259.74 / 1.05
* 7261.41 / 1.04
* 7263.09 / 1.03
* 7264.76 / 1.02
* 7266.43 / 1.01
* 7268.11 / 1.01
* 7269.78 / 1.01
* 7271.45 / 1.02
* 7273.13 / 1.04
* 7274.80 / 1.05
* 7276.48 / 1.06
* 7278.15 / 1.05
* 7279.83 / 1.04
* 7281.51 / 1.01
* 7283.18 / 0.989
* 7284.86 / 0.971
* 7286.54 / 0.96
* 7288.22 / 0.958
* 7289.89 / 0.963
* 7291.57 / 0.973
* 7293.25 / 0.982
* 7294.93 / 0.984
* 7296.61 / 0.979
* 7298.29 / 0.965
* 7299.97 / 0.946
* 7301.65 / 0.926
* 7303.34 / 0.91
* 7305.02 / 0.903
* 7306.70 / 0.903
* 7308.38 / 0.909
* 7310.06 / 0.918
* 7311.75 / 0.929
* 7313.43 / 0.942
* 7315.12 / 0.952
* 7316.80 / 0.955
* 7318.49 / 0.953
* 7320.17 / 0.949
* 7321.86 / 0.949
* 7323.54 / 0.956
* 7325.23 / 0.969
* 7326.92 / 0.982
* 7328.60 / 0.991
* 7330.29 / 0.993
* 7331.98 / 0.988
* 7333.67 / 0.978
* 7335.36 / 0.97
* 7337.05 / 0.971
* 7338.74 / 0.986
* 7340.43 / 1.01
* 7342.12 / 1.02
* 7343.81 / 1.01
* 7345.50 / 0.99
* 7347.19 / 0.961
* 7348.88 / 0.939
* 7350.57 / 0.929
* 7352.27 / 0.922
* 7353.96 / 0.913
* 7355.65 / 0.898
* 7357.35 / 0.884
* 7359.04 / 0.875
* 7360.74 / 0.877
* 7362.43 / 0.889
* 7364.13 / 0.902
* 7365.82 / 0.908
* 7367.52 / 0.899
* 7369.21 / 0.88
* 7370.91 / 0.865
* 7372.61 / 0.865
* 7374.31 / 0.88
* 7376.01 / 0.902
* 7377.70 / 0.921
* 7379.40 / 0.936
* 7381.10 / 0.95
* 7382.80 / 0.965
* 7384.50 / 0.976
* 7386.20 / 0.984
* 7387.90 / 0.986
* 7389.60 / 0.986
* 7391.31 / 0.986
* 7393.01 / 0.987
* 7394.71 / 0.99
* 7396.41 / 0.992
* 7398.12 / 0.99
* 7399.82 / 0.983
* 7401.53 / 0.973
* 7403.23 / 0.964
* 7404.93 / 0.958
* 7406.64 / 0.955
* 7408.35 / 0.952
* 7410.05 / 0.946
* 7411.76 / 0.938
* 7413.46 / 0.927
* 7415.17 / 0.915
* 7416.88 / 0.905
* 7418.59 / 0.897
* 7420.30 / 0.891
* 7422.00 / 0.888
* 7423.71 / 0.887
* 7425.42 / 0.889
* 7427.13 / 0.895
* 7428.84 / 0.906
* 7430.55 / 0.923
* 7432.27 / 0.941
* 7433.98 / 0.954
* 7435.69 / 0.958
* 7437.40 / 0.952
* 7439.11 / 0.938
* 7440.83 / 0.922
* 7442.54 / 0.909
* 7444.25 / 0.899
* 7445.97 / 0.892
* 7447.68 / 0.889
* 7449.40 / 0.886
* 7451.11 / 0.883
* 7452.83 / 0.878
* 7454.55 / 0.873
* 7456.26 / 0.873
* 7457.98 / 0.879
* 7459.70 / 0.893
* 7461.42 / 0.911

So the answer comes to 7203.13 AA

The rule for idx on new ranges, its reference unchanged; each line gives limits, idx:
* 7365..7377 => 7370.91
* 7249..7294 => 7288.22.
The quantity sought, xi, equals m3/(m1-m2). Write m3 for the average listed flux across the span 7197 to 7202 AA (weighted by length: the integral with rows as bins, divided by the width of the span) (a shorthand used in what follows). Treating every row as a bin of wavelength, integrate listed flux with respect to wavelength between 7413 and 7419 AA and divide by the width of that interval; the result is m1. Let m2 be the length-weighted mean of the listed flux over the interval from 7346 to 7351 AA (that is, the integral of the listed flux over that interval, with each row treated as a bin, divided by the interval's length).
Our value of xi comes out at -26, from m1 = 0.91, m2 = 0.95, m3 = 1.00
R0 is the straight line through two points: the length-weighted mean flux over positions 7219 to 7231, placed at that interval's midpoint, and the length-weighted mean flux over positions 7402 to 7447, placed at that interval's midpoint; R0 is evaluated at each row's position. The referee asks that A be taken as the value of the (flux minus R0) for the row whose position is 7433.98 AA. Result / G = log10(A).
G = -1.44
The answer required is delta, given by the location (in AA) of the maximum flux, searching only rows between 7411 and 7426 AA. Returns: 7411.76 AA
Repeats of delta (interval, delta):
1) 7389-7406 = 7396.41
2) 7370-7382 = 7381.10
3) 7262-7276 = 7274.80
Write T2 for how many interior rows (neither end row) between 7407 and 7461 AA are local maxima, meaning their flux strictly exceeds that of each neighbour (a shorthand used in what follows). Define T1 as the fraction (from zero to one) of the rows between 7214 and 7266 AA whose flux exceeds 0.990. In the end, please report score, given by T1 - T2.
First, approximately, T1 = 1.0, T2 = 1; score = 0.0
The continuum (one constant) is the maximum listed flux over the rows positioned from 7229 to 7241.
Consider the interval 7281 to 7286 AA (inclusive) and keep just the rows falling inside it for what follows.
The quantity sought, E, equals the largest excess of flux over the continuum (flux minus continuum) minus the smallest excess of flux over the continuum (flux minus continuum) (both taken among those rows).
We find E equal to 0.04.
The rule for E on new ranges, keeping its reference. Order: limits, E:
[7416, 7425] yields 0.02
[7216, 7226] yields 0.01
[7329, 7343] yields 0.05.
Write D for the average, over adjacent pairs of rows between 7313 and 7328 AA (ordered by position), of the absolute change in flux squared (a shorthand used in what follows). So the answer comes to 0.012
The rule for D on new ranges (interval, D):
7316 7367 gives 0.020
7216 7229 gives 0.006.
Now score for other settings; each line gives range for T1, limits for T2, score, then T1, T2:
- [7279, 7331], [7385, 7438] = -1.9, 0.1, 2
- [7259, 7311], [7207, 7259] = 0.5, 0.5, 0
